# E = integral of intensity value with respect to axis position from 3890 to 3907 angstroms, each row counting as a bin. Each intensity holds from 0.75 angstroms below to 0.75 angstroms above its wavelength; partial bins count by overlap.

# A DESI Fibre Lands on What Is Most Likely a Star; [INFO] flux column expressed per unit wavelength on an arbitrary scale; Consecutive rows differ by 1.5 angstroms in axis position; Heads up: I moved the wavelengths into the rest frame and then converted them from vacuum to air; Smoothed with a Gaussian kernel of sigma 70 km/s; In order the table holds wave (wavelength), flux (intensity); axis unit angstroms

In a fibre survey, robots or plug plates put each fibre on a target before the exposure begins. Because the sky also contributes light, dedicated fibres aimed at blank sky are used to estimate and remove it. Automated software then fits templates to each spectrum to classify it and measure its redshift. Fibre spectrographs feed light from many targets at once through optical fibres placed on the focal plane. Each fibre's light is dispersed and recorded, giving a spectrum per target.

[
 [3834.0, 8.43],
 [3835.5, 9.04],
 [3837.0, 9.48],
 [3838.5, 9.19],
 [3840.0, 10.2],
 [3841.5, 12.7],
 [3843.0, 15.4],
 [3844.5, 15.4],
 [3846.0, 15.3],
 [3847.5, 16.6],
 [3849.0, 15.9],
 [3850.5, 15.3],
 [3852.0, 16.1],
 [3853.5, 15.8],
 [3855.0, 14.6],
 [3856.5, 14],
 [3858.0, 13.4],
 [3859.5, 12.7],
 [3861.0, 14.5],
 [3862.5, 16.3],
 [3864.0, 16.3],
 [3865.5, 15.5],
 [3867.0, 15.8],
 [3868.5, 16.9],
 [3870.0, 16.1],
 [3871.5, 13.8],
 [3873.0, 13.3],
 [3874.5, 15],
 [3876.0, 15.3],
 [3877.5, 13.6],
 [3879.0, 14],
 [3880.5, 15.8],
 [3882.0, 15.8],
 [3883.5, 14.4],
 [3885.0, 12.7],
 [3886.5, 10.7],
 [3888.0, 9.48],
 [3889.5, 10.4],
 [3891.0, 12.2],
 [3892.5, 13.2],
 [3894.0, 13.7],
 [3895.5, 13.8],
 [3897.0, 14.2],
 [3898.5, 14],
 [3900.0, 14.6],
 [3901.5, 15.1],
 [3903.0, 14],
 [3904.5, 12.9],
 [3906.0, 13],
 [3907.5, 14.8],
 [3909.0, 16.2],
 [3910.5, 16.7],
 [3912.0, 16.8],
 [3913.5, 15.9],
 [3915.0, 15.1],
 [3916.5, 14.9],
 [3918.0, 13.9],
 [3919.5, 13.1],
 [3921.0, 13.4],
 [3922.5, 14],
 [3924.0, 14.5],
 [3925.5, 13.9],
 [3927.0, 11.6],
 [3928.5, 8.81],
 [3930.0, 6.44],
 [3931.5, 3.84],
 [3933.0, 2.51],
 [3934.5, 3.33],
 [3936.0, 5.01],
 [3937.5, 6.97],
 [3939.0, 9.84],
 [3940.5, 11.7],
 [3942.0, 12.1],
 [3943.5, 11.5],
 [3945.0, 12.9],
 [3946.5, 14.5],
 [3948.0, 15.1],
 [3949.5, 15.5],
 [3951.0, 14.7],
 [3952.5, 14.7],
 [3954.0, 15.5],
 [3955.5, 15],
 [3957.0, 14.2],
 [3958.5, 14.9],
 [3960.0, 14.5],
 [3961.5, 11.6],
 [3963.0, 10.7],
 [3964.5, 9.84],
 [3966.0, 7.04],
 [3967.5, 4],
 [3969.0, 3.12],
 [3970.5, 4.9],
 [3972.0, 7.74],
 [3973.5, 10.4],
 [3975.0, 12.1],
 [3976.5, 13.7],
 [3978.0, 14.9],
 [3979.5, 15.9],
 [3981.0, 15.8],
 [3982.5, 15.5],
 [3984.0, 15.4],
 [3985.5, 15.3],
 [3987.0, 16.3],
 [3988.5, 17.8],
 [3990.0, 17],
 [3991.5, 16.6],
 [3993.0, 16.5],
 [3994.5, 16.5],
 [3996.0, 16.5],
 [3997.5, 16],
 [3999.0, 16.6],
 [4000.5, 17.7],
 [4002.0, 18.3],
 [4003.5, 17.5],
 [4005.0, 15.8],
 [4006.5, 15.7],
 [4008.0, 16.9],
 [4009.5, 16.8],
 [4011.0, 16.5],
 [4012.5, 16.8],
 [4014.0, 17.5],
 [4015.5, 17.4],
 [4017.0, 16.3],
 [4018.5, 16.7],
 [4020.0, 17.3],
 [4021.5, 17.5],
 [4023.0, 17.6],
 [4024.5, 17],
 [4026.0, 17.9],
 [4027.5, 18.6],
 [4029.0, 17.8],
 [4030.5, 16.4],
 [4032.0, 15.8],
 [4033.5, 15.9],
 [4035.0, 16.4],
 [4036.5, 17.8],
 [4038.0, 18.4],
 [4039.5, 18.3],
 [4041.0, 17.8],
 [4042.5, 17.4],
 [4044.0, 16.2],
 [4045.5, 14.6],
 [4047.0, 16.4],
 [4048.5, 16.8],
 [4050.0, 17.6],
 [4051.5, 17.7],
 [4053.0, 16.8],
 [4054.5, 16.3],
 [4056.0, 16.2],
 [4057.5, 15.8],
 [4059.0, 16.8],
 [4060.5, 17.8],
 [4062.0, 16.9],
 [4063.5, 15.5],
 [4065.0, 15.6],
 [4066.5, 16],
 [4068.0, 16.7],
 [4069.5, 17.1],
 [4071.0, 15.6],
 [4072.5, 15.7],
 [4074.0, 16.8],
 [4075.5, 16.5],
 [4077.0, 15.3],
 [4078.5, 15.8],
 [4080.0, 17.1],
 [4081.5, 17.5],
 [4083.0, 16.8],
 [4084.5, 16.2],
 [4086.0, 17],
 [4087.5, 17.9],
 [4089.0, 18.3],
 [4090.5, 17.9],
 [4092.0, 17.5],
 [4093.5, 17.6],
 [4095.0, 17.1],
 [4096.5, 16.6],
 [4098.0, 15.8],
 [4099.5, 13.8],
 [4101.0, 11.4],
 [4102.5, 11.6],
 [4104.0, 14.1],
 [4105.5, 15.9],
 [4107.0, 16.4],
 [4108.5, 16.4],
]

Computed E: 232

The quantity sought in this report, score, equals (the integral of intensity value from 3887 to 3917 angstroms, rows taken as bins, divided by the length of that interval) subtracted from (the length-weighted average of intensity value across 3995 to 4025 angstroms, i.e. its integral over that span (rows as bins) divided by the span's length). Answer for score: 3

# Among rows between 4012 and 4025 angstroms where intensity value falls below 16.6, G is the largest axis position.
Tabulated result 4017.0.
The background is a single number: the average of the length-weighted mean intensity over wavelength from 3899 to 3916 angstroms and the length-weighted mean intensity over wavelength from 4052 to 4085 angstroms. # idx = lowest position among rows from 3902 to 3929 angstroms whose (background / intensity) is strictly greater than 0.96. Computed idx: 3903.0 angstroms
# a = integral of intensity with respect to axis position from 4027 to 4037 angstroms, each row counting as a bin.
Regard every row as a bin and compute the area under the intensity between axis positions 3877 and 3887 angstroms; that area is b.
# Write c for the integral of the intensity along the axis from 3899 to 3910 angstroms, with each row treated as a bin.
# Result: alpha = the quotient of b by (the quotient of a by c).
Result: 131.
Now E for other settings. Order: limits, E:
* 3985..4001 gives 266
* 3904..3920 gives 238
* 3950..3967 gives 219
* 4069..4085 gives 262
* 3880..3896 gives 206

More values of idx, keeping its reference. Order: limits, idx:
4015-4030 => 4017.0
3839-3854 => 3840.0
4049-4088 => 4054.5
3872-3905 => 3873.0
